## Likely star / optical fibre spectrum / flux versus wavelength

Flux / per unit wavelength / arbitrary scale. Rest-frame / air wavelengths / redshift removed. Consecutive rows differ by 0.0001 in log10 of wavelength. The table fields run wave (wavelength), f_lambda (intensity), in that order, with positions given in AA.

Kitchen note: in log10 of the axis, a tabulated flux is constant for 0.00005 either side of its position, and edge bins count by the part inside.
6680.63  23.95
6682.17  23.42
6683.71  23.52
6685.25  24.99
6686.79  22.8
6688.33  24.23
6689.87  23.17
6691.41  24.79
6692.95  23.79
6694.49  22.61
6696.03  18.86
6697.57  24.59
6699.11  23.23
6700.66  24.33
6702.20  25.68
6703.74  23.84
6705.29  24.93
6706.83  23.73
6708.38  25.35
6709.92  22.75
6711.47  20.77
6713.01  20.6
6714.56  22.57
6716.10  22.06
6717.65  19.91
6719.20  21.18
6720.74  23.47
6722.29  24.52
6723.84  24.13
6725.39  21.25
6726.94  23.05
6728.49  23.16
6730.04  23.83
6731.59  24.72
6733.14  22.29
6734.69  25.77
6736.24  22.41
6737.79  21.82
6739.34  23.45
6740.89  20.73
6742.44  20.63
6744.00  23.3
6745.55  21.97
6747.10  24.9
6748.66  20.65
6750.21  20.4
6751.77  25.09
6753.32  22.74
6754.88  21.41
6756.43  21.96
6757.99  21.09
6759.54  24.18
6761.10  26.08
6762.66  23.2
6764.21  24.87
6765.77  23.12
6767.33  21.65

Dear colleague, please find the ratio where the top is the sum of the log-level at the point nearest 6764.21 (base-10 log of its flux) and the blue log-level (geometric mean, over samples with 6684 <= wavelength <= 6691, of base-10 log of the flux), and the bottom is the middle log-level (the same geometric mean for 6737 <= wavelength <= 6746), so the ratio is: 2.07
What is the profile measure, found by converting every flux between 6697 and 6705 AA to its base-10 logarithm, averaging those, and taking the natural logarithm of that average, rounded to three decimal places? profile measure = 0.326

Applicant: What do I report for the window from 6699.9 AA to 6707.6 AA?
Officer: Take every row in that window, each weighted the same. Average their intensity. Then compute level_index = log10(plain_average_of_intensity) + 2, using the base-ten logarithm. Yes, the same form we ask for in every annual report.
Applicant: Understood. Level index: 3.39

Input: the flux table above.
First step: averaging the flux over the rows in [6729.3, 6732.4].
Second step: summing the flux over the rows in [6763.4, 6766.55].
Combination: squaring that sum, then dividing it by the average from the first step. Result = 95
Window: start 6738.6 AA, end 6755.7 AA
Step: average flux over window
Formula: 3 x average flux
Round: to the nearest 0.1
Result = 66.9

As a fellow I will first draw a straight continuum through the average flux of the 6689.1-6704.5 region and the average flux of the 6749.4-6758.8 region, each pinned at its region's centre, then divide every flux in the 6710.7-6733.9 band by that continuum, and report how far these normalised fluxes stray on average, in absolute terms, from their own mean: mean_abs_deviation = 0.059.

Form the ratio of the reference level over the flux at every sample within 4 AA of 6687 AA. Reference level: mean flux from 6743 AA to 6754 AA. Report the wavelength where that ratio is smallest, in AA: 6685.25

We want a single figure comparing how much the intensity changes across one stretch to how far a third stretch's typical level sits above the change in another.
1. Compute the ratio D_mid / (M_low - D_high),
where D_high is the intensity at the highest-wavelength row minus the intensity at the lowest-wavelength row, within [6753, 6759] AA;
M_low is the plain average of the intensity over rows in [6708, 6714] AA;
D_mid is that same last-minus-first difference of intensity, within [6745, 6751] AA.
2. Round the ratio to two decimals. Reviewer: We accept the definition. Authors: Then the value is -0.07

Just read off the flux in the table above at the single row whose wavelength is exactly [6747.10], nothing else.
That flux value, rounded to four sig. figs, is 24.90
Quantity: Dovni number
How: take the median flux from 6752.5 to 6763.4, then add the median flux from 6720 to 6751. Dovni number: 45.8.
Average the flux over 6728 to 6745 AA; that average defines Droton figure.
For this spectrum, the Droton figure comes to 22.9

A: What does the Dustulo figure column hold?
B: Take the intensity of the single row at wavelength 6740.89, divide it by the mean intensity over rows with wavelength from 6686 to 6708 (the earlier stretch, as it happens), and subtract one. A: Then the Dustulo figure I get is -0.12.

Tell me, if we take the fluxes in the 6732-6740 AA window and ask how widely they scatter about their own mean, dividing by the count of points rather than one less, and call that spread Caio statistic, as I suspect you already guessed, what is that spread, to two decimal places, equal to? 1.41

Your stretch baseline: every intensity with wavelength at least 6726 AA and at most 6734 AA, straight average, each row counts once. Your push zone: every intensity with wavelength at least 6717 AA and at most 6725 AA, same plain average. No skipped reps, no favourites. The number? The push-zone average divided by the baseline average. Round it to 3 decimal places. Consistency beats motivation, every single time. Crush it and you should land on 0.967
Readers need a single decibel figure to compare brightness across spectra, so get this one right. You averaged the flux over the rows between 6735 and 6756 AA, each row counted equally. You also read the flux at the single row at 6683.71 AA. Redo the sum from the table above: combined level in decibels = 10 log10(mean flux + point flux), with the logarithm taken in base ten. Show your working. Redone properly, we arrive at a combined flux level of 16.6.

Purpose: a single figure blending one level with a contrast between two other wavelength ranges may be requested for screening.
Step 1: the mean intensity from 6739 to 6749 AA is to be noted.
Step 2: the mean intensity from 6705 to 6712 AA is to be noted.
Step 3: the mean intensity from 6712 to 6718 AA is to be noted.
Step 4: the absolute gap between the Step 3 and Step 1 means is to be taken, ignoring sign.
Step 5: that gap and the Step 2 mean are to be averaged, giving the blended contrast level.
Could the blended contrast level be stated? 12.2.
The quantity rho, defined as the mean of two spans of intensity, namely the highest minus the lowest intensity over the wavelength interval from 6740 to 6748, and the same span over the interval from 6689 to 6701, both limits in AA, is 5.1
